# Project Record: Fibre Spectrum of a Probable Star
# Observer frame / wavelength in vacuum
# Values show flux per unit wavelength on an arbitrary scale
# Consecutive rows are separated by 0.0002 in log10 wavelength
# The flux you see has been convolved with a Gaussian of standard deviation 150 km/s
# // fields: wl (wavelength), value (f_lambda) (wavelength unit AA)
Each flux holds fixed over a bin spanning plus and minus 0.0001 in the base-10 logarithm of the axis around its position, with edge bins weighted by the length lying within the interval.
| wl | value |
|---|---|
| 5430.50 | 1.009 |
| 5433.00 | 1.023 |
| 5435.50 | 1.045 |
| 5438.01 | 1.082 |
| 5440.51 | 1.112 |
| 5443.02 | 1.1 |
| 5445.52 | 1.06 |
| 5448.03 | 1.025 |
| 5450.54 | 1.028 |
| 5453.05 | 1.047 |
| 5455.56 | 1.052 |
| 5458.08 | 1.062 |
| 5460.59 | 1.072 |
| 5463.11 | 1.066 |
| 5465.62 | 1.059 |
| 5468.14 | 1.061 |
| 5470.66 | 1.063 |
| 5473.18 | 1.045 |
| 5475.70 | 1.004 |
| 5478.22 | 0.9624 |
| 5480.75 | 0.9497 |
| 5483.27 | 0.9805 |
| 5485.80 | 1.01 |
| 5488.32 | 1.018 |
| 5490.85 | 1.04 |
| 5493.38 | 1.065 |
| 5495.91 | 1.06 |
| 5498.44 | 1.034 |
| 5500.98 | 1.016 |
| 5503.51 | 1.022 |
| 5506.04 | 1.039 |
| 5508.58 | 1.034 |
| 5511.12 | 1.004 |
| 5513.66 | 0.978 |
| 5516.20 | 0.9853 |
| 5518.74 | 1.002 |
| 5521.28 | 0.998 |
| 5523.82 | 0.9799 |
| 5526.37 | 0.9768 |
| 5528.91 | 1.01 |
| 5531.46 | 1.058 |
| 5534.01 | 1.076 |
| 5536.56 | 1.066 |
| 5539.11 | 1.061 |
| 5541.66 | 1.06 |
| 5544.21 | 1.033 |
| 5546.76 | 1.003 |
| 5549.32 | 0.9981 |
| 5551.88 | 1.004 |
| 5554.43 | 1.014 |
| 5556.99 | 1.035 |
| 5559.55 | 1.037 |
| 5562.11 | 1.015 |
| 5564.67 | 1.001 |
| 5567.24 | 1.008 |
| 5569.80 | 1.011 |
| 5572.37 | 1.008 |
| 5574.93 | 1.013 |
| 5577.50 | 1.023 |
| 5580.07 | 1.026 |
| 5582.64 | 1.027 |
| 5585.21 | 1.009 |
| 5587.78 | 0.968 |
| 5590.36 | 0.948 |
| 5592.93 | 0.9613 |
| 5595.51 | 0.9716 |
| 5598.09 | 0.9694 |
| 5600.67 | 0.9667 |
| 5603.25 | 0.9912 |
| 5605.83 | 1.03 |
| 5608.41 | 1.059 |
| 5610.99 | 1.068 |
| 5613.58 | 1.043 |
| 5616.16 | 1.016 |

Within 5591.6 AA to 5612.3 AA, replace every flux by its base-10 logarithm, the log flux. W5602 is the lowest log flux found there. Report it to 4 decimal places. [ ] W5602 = -0.0171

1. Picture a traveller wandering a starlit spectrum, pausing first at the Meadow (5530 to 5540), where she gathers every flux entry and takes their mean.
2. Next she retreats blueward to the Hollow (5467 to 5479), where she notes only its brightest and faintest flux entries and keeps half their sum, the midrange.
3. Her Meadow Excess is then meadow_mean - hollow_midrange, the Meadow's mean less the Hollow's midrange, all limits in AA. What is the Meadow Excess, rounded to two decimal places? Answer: 0.05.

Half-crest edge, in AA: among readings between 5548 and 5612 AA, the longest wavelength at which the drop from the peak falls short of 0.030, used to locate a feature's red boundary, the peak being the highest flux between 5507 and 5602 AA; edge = 5610.99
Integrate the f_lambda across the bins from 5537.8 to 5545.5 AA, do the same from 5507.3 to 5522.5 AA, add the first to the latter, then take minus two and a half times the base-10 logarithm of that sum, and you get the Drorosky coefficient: -3.42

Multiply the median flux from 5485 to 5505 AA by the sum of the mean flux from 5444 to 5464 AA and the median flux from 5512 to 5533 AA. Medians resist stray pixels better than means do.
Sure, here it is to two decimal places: 2.10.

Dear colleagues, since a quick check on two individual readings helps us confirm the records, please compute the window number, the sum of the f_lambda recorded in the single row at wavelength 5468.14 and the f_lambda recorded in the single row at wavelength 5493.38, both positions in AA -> 2.13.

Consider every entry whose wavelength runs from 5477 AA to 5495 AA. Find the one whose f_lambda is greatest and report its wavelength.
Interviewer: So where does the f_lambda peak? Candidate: 5493.38 AA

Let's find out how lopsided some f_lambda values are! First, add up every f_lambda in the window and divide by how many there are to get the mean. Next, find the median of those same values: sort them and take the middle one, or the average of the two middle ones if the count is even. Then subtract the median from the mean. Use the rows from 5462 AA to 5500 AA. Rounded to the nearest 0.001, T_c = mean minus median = -0.012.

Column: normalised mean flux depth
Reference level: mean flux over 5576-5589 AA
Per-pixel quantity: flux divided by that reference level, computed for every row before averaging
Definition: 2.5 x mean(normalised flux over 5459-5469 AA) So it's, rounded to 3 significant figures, 2.63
